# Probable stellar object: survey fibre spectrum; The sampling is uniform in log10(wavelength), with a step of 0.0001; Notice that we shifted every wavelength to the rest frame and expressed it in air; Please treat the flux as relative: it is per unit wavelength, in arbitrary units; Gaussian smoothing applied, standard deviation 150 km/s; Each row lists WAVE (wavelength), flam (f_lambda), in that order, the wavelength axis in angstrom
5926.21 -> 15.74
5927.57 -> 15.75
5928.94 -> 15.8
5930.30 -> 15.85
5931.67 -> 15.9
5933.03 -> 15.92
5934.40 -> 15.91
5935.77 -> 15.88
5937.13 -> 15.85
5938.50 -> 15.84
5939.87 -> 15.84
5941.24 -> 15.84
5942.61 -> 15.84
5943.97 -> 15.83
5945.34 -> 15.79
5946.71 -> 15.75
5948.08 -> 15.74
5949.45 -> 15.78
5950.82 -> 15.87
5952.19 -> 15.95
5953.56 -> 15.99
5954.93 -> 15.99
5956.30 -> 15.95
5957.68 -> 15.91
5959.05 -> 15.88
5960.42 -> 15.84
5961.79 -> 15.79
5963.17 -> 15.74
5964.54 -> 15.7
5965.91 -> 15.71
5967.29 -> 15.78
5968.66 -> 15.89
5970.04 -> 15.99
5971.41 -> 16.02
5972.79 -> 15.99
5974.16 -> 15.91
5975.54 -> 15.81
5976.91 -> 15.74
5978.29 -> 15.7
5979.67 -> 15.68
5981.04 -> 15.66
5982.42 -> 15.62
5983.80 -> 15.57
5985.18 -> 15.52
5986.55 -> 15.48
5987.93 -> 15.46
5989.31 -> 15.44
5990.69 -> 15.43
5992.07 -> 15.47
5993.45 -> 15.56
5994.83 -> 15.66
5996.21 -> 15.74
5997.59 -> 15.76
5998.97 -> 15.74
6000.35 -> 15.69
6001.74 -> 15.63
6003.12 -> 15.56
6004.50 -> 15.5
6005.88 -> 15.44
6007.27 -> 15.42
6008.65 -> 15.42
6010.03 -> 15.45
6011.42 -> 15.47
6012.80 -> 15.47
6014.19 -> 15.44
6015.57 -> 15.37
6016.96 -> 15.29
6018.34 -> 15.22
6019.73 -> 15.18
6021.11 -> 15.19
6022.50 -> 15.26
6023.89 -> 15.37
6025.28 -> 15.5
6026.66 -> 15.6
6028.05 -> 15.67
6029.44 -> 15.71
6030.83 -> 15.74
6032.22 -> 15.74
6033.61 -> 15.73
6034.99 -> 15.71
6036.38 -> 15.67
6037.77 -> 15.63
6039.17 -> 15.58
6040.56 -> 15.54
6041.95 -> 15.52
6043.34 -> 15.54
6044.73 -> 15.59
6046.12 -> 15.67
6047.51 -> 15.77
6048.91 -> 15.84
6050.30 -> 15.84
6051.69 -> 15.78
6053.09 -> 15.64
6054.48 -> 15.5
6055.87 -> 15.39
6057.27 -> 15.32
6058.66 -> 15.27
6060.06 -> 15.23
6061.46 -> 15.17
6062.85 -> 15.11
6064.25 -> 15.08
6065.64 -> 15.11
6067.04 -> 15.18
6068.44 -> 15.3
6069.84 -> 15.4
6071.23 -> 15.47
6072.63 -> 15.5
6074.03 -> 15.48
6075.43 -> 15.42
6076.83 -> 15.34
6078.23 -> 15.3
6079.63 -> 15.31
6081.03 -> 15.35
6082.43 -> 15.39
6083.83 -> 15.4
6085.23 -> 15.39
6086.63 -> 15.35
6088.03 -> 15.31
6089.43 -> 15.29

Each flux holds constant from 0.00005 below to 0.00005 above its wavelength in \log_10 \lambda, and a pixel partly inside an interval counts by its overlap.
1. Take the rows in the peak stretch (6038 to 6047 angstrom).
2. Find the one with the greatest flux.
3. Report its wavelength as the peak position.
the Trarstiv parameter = 6046.12 angstrom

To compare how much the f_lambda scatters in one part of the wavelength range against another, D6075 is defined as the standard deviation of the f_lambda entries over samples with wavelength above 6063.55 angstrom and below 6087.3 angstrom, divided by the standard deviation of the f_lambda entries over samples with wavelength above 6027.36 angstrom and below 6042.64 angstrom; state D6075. 1.5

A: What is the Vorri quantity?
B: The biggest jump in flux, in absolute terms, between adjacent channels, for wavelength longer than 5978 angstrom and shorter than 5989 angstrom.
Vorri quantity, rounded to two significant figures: 0.050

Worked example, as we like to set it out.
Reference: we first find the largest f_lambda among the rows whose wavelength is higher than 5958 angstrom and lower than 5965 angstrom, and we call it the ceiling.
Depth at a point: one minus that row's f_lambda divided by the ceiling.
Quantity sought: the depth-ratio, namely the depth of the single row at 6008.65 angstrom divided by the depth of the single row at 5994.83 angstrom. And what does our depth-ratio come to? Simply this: 2.1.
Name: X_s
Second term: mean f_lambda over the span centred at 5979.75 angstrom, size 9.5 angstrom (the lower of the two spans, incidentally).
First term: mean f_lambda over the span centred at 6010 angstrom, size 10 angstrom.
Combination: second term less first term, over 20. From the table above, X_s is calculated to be 0.012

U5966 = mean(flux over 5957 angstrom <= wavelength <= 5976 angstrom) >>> 15.9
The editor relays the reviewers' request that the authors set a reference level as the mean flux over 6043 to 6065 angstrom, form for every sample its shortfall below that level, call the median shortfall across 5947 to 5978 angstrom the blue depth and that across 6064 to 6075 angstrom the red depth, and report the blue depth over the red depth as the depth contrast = -3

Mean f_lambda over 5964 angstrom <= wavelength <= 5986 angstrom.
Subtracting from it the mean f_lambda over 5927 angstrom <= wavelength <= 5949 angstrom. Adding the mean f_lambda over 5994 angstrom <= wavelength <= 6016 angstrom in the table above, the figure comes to 15.5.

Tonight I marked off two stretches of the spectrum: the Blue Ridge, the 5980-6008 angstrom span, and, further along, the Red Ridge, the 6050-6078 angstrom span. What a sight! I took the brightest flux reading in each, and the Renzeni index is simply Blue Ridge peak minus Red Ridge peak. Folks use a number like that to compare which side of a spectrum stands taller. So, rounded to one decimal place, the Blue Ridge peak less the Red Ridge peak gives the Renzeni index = -0.1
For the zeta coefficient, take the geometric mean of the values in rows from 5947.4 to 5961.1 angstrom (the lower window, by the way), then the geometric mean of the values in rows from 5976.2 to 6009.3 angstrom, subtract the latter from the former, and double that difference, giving 0.62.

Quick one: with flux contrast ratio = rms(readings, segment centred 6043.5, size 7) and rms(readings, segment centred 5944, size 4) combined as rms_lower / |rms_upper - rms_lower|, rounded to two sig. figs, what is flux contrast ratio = 64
